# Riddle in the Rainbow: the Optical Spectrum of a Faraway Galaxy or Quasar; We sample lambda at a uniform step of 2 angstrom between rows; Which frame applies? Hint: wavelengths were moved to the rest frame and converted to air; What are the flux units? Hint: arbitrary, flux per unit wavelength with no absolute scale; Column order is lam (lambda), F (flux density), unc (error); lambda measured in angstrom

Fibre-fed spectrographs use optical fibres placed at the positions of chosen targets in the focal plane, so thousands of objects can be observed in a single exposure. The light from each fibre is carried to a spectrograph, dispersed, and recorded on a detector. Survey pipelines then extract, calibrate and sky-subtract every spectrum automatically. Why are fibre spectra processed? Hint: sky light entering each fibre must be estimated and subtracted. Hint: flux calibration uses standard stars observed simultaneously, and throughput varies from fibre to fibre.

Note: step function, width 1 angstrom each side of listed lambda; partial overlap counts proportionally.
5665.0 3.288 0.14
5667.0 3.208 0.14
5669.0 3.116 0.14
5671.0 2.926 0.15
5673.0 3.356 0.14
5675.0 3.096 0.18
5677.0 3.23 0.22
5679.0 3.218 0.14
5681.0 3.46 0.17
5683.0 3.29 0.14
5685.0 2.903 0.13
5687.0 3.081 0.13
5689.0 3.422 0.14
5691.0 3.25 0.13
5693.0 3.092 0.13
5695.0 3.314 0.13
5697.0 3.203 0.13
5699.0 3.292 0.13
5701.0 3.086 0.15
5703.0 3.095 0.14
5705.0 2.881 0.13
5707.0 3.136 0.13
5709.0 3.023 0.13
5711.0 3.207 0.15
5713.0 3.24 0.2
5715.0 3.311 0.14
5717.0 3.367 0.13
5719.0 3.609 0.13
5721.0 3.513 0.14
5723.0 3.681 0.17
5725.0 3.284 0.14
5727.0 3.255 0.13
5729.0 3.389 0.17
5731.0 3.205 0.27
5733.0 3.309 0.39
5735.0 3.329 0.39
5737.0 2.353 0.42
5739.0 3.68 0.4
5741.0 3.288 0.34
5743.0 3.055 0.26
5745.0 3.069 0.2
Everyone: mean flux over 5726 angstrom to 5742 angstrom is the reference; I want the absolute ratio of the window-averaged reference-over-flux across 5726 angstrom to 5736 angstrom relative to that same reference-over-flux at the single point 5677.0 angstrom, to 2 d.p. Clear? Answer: 0.98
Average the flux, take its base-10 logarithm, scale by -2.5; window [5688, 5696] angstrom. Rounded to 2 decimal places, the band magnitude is -1.29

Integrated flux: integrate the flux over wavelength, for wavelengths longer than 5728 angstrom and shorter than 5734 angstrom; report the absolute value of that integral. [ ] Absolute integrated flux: 19.8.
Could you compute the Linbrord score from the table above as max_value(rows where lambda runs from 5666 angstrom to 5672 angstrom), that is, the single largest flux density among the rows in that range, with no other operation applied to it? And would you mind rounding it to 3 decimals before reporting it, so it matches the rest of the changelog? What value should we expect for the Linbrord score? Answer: 3.208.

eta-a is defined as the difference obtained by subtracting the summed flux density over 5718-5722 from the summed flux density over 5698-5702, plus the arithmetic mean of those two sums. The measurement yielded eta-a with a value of 6.0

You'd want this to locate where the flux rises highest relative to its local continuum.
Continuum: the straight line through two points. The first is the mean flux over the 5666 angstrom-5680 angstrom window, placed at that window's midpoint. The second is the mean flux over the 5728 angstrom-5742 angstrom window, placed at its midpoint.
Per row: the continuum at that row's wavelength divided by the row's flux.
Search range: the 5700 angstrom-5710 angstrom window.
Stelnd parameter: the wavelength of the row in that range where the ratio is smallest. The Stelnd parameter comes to 5707.0 angstrom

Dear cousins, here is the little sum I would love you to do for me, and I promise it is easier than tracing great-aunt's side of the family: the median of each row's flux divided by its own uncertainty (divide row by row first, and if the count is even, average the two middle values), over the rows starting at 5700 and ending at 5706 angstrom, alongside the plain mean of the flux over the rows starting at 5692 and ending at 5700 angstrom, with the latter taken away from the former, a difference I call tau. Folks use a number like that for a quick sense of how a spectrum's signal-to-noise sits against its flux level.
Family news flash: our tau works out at 18.9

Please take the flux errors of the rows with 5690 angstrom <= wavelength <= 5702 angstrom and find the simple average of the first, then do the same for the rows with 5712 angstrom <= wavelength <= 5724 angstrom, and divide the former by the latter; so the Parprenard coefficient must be 0.88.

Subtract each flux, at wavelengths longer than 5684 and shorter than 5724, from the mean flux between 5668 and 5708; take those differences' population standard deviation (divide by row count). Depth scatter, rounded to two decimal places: 0.21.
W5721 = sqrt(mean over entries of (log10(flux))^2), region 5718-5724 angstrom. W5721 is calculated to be 0.556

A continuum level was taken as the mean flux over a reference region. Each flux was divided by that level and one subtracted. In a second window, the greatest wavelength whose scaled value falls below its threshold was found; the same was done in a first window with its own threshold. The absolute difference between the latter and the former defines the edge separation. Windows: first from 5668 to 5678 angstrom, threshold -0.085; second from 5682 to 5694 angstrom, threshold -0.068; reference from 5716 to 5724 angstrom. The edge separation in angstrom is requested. 16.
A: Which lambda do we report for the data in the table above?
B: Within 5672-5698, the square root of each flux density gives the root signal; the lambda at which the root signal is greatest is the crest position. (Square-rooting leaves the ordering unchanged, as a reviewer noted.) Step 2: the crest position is 5681.0 angstrom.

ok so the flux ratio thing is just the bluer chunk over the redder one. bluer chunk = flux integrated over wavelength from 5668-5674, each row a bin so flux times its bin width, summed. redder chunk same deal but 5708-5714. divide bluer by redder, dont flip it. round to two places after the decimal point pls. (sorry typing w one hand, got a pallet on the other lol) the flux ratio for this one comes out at 0.99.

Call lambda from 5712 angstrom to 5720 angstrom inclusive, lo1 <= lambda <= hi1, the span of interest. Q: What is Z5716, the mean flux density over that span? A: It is 3.38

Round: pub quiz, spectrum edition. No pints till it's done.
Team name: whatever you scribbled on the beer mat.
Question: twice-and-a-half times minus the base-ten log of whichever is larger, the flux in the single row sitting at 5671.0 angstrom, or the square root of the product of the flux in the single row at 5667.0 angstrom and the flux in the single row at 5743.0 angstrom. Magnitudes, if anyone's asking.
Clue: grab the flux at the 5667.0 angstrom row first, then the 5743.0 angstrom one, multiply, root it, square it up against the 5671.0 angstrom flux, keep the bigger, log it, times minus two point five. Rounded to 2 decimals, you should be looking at -1.24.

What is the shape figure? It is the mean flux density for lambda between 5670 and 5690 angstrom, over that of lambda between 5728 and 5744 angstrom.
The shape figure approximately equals 1.00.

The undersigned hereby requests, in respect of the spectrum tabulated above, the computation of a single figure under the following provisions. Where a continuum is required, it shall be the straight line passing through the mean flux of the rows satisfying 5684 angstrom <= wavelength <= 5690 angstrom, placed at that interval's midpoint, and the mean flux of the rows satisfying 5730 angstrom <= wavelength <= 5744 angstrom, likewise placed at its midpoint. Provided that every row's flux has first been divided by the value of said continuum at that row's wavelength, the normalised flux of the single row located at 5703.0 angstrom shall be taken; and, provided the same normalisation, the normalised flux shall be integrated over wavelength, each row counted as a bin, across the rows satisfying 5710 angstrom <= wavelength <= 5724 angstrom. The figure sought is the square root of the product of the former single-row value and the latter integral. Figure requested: 3.9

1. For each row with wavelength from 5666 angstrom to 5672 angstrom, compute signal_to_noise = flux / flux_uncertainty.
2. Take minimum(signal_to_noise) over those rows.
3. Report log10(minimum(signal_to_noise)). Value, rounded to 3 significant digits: 1.29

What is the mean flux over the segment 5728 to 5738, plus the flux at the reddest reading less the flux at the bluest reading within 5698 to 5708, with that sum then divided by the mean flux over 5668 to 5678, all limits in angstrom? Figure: 0.94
